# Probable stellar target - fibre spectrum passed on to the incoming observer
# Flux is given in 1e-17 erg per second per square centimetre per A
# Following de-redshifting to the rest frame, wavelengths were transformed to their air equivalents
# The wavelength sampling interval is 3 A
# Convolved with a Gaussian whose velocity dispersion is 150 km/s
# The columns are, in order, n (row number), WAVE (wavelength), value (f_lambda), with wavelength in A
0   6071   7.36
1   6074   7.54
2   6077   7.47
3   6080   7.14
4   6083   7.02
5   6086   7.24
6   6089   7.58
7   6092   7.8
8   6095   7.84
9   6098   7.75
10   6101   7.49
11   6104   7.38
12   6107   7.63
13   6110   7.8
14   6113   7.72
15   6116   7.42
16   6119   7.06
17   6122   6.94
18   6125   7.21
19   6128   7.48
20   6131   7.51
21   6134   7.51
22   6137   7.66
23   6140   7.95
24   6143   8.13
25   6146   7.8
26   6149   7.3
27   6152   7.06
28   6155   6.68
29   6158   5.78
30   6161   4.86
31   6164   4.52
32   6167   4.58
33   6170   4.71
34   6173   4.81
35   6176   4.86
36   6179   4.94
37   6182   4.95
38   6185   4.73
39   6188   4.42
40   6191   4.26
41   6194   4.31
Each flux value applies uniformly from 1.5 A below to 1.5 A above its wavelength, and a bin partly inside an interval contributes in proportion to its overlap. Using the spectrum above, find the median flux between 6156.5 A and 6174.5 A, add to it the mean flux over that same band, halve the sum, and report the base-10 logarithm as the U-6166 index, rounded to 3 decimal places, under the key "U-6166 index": 0.683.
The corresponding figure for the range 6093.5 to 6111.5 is 0.885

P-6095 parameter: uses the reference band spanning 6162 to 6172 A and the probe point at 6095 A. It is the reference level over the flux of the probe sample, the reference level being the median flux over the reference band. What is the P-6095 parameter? 0.58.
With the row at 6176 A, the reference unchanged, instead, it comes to 0.94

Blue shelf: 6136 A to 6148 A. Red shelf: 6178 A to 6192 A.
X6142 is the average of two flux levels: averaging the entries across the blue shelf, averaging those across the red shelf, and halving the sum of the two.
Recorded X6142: 6.3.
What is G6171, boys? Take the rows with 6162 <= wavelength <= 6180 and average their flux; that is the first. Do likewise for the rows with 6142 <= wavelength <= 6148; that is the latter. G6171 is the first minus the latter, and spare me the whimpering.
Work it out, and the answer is -3.2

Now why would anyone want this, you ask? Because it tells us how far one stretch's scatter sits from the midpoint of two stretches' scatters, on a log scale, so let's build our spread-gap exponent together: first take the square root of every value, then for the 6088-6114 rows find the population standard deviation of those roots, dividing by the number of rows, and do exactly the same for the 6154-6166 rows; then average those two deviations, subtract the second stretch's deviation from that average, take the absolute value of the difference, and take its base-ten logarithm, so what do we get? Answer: -1.1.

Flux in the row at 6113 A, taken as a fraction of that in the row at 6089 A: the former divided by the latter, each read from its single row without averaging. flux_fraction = 1.0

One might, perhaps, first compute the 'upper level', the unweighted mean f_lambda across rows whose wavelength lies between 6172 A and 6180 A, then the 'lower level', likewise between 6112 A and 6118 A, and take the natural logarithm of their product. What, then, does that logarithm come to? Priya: 3.6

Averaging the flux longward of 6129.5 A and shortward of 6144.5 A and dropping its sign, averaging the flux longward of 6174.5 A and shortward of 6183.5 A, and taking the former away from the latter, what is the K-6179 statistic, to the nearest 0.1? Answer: -2.8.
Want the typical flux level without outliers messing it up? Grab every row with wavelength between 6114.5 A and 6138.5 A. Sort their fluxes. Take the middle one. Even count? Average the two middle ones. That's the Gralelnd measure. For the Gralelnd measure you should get 7.45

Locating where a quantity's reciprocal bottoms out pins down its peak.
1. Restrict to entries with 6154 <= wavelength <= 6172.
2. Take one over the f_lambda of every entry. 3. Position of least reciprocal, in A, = 6155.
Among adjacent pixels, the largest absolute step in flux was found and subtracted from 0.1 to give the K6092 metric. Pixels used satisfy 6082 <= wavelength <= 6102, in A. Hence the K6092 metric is -0.24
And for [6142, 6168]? -0.82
